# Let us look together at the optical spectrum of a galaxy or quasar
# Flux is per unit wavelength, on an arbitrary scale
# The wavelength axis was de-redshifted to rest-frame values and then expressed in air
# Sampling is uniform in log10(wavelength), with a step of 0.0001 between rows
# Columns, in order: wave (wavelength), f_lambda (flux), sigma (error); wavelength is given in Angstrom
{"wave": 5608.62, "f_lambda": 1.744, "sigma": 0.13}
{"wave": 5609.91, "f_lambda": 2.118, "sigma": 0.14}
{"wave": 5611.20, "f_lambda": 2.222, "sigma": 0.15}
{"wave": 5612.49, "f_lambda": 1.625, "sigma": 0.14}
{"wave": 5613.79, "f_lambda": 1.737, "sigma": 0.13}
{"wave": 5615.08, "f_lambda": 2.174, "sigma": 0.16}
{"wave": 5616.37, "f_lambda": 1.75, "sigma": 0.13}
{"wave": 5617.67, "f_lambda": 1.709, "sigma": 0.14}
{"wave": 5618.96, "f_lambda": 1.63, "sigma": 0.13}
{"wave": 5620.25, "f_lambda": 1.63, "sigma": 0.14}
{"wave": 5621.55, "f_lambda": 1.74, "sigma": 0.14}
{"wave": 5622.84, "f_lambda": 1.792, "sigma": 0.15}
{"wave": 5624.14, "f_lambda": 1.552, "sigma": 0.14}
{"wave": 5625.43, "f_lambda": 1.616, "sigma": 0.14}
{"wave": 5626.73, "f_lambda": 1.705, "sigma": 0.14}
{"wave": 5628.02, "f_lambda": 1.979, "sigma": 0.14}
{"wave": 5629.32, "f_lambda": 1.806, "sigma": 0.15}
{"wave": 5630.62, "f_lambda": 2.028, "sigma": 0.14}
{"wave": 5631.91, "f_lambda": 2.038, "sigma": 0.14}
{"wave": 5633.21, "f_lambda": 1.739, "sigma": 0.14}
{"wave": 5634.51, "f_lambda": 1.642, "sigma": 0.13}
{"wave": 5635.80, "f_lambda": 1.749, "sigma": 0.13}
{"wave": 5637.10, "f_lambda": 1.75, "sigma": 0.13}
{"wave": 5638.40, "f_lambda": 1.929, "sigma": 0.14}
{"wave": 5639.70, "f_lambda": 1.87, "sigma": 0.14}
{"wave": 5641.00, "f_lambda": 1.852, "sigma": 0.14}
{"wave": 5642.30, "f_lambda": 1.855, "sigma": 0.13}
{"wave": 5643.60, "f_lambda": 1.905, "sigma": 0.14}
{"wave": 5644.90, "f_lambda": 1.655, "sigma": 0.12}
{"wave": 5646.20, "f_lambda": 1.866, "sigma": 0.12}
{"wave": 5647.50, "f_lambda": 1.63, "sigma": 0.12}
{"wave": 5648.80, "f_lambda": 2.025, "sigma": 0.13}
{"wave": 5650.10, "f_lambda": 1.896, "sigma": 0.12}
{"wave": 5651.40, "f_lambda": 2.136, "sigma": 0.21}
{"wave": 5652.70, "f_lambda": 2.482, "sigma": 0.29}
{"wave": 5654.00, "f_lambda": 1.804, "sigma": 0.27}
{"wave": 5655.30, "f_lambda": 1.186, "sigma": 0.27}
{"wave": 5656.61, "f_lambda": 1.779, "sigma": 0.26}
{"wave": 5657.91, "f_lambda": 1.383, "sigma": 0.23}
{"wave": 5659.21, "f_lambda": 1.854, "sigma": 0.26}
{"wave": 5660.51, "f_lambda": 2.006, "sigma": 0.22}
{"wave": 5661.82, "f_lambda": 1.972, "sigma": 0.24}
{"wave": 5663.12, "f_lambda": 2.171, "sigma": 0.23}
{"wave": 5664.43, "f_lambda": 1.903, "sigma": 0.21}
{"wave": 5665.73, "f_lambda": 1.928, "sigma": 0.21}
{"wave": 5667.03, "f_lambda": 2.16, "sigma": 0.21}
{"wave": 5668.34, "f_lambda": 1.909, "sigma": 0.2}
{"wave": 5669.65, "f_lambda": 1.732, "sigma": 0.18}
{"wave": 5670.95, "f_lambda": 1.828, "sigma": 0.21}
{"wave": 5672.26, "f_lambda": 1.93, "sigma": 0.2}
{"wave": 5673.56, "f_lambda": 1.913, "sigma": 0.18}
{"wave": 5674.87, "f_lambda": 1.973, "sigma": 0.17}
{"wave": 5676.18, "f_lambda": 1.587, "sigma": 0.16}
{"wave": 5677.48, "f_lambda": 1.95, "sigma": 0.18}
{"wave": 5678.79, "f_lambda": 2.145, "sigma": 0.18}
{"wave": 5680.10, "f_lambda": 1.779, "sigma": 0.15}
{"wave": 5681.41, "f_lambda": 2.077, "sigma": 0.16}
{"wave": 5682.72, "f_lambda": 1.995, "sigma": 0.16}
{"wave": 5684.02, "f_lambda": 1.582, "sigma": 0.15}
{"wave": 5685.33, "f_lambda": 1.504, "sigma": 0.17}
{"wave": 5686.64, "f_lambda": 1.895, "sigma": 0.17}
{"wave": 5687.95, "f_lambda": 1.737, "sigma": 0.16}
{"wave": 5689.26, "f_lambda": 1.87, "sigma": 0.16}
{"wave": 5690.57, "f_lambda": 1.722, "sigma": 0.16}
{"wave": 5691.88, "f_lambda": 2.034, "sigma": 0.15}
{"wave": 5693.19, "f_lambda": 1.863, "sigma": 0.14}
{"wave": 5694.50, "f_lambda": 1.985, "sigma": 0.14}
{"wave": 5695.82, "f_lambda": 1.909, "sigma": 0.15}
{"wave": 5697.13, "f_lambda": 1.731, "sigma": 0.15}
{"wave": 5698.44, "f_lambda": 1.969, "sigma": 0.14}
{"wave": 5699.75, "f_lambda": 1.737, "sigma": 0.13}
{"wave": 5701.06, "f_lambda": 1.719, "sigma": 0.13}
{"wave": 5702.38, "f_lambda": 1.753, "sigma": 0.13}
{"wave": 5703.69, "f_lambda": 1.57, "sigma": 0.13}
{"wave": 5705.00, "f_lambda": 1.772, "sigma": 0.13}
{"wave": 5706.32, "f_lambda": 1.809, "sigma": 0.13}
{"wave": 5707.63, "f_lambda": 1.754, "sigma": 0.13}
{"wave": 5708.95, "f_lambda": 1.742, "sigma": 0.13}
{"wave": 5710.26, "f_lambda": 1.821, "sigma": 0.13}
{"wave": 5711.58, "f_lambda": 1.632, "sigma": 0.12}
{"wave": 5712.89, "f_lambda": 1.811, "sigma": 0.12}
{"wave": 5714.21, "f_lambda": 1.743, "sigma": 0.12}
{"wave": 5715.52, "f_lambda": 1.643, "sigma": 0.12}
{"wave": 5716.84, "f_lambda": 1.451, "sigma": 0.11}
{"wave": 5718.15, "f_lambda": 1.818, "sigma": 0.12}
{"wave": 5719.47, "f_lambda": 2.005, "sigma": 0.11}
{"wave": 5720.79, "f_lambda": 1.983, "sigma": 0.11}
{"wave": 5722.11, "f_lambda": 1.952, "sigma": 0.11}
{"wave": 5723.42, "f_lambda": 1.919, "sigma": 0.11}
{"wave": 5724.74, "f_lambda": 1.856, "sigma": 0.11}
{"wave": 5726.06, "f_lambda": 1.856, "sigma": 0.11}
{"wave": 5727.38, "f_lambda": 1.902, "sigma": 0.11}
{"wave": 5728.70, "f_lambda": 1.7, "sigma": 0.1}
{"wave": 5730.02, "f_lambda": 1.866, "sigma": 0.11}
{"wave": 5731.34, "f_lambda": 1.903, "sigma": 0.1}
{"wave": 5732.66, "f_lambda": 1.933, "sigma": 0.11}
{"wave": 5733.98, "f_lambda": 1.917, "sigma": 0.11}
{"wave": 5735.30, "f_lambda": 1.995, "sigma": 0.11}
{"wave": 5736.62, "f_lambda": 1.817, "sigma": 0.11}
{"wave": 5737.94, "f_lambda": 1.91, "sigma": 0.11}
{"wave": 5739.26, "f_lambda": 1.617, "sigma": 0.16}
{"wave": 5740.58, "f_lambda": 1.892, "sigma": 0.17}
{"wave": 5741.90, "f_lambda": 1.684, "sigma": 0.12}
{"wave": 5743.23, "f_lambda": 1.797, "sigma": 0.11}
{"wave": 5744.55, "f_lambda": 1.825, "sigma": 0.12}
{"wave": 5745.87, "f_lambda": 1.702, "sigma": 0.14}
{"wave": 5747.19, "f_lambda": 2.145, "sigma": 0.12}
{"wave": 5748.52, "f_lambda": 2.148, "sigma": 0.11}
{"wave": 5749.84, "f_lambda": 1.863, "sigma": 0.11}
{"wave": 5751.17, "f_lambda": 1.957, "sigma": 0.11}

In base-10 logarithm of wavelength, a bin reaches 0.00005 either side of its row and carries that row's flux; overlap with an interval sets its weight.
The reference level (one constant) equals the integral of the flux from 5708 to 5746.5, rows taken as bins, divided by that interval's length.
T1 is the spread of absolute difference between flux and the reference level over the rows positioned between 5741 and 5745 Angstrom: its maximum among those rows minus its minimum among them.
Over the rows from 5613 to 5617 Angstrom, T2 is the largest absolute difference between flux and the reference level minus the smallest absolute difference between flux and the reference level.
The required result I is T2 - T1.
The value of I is 0.17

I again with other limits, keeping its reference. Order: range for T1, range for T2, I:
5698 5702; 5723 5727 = -0.01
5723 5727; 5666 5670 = 0.20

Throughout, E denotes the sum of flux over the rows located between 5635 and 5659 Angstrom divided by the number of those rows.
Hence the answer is 1.82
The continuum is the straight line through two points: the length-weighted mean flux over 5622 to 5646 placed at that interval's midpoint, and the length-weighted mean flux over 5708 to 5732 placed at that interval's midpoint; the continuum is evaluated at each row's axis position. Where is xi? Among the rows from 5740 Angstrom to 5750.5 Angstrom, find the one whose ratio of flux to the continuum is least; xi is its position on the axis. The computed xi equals 5741.90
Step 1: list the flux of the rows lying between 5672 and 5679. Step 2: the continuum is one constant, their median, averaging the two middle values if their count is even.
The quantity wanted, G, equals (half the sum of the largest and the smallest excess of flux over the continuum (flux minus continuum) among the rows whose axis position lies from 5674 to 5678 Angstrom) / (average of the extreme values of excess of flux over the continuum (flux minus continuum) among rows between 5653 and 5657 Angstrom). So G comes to 0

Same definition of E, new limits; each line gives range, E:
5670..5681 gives 1.89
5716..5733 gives 1.86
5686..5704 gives 1.82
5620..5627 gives 1.67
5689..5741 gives 1.82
